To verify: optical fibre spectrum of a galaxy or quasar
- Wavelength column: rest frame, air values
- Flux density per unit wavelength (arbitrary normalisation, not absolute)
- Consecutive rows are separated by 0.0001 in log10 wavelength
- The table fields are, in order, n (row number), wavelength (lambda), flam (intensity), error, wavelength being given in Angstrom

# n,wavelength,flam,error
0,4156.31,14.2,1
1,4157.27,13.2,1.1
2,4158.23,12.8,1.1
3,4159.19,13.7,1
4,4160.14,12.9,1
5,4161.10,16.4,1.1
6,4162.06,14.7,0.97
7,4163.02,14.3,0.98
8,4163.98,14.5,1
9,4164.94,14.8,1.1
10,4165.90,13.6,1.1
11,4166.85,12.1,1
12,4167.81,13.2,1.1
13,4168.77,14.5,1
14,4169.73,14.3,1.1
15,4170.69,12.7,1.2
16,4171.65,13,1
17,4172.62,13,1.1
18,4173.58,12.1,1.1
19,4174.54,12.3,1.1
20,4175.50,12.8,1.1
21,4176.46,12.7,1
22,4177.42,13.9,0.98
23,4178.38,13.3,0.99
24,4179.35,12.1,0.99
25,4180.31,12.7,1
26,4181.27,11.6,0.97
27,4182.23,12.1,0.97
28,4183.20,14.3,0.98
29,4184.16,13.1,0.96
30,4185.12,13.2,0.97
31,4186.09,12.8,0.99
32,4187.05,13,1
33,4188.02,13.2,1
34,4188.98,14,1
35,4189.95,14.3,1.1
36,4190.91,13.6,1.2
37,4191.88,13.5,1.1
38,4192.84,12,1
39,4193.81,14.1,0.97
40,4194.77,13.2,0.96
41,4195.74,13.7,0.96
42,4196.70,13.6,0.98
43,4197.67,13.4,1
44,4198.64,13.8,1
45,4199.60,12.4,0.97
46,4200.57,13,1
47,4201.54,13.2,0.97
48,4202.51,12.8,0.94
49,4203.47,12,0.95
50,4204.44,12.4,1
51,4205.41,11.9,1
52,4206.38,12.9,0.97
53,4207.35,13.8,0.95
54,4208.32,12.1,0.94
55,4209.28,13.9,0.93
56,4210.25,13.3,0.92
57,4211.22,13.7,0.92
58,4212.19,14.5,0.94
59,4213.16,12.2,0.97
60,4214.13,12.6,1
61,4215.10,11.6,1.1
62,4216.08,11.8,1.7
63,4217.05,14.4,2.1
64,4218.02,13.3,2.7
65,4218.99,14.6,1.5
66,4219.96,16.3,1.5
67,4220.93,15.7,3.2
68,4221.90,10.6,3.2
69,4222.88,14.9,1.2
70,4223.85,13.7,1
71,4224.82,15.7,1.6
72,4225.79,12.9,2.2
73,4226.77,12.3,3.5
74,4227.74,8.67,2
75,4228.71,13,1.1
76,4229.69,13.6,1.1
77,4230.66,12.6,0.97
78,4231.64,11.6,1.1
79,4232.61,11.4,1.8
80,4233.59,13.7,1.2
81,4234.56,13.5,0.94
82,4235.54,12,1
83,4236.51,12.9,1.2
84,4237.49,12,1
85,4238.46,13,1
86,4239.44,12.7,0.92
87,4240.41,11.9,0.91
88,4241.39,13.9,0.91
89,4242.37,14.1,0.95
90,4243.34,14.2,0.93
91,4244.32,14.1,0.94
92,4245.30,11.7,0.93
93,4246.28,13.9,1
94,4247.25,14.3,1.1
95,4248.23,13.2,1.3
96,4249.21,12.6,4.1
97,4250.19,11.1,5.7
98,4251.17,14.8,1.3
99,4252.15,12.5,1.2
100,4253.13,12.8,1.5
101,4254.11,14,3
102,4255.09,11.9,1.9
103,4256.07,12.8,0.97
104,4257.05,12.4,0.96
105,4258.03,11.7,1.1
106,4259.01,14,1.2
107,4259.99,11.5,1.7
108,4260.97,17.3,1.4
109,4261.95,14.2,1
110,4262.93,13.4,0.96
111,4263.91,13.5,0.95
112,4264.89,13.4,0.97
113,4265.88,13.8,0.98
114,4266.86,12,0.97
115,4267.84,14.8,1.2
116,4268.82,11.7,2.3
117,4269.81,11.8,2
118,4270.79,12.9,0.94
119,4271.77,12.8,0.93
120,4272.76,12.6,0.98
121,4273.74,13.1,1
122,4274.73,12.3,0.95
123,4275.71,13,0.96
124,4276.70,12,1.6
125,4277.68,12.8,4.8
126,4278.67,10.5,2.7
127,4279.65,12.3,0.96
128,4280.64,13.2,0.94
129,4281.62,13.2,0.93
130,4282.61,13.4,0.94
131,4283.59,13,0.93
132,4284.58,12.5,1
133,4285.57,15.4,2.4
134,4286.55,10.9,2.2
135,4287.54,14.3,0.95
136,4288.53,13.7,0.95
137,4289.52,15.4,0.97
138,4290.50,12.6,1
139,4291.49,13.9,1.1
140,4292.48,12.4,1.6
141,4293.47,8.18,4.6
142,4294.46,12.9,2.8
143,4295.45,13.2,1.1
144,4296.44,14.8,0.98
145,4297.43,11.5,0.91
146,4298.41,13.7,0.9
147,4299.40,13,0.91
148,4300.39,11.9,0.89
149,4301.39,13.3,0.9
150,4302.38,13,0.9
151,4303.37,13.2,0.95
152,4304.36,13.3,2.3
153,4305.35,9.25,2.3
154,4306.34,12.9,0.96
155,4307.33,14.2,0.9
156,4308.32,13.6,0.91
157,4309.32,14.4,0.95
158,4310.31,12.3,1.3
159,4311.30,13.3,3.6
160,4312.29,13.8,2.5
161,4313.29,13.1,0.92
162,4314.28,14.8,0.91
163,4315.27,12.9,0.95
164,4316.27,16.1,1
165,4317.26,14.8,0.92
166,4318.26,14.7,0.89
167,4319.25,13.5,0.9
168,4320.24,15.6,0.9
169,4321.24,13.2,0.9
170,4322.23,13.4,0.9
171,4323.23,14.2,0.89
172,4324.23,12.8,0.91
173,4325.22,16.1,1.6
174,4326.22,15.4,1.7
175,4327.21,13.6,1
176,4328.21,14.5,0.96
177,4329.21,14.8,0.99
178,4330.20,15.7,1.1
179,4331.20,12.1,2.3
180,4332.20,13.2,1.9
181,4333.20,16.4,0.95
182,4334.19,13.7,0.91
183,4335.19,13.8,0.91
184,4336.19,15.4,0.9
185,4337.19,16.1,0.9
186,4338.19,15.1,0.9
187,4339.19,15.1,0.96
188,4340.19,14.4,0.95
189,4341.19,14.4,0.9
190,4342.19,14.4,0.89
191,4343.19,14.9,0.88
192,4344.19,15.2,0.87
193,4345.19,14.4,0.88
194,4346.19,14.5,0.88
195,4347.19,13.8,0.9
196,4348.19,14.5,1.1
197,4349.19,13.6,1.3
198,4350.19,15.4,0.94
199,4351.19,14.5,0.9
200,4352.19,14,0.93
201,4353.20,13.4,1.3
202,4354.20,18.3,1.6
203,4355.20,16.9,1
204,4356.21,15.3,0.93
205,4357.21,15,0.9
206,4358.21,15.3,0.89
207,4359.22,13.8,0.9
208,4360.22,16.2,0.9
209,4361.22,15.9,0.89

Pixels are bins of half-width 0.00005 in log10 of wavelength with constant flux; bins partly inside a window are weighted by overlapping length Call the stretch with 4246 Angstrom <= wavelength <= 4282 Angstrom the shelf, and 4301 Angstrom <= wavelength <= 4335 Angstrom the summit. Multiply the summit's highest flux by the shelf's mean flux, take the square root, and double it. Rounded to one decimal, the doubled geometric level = 29.2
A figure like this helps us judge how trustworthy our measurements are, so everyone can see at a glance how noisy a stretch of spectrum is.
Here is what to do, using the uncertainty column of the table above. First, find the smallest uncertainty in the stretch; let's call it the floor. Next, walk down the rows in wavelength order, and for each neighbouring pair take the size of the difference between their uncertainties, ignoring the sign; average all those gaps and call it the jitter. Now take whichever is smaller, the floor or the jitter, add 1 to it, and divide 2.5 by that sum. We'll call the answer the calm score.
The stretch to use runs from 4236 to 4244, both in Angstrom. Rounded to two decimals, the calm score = 2.38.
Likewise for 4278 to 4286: 1.71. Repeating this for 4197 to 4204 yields 2.45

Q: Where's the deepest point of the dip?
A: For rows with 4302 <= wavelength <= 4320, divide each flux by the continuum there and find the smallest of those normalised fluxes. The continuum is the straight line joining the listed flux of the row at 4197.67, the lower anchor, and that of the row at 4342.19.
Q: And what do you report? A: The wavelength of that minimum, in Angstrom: 4305.35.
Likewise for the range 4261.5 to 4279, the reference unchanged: 4278.67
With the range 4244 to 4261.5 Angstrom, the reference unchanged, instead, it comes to 4250.19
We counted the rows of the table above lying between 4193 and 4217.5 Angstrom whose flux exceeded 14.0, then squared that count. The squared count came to 9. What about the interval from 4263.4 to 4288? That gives 9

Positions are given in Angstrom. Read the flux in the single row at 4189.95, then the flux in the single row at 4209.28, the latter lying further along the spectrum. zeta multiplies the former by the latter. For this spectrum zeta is 199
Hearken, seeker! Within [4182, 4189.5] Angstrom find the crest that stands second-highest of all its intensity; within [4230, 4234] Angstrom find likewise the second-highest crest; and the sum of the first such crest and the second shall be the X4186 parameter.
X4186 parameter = 26.6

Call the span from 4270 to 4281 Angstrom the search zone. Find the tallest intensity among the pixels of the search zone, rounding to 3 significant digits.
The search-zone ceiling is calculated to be 13.2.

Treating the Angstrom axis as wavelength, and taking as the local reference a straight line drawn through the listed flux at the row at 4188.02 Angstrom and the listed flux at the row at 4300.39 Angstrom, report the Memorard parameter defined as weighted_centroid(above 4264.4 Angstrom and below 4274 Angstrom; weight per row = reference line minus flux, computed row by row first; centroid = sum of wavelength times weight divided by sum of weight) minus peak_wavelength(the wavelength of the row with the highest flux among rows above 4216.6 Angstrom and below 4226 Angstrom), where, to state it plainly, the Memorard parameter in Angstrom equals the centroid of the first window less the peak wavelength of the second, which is 48.5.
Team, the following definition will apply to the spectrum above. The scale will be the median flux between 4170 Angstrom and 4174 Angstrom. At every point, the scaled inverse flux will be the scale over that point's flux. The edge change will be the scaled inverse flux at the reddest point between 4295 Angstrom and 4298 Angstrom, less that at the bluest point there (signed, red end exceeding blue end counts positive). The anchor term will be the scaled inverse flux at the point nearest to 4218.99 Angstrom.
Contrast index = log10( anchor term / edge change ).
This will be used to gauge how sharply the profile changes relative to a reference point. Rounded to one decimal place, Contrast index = 0.8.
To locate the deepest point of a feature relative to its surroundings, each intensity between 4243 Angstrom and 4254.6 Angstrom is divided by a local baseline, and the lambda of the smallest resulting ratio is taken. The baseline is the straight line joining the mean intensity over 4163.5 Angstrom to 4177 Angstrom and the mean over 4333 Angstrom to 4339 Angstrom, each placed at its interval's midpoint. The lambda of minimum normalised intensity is 4250.19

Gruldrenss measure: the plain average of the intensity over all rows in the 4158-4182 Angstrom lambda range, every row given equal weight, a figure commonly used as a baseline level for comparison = 13.4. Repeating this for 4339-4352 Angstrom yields 14.5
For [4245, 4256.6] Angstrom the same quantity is 13.0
